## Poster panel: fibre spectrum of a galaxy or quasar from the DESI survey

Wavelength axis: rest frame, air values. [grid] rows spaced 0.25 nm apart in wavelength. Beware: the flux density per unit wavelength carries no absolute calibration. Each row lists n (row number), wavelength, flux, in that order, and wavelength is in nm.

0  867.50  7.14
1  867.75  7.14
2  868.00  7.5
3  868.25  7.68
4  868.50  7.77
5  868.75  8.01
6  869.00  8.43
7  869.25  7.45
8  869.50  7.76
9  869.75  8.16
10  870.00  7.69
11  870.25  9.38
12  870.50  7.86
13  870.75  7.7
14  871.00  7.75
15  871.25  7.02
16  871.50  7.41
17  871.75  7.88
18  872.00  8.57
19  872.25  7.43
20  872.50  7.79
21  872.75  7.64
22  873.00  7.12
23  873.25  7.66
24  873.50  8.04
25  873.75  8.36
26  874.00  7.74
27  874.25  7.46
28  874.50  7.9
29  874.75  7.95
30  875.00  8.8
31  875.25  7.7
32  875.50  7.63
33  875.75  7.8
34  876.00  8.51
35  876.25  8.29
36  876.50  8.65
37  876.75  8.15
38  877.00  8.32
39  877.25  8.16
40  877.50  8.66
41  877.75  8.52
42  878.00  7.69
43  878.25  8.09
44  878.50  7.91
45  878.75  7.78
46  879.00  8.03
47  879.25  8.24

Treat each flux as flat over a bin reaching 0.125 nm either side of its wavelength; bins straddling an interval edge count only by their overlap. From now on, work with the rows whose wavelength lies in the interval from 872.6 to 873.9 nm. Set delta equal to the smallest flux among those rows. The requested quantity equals 7.12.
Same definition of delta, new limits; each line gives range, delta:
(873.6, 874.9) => 7.46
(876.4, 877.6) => 8.15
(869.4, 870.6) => 7.69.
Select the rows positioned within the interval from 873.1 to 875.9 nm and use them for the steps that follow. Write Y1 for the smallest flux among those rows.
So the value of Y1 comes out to 7.46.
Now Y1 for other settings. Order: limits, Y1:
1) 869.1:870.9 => 7.45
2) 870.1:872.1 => 7.02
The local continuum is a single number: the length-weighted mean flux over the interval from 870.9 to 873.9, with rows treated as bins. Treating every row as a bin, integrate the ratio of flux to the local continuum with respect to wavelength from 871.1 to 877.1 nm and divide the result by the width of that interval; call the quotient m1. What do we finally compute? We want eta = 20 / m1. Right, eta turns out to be 19.5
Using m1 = 1.024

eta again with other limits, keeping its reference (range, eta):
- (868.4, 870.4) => 19.1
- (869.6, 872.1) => 19.5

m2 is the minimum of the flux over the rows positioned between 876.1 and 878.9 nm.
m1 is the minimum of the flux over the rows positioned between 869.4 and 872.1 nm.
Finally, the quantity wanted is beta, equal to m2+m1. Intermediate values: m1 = 7.02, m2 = 7.69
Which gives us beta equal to 14.7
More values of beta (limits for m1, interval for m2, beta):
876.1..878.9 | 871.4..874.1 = 14.8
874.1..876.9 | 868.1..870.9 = 14.9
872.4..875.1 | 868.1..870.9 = 14.6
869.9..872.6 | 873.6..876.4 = 14.5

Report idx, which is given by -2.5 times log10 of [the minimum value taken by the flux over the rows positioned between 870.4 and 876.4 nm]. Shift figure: -2.12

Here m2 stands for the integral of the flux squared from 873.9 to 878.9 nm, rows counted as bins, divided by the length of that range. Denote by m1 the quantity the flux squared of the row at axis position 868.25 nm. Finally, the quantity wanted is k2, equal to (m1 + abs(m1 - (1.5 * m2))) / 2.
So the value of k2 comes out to 49.2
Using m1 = 59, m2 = 65.5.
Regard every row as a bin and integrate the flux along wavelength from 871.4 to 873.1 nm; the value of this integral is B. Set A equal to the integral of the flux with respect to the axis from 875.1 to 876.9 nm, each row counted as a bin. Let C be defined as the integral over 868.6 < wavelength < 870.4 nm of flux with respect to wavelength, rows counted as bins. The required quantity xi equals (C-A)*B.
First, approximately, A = 14.6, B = 13.1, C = 14.6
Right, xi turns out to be 0.00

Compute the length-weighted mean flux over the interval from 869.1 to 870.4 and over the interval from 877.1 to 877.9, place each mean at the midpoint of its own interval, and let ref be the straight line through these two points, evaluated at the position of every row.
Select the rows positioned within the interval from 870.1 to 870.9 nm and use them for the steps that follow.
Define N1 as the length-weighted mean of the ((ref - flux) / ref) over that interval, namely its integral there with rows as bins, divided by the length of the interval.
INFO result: -0.019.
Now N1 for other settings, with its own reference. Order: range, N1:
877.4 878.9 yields 0.041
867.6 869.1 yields 0.037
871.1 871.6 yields 0.114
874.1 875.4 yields 0.042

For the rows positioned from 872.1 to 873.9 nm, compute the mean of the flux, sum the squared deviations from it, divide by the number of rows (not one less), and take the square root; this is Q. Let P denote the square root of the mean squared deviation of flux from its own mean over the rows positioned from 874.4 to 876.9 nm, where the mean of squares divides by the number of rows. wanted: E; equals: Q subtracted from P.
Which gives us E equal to 0.02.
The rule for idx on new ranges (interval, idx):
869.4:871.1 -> -2.21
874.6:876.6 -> -2.21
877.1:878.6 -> -2.21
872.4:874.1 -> -2.13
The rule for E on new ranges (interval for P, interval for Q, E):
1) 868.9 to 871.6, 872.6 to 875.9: 0.20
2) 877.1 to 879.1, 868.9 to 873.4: -0.22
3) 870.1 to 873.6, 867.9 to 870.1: 0.27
